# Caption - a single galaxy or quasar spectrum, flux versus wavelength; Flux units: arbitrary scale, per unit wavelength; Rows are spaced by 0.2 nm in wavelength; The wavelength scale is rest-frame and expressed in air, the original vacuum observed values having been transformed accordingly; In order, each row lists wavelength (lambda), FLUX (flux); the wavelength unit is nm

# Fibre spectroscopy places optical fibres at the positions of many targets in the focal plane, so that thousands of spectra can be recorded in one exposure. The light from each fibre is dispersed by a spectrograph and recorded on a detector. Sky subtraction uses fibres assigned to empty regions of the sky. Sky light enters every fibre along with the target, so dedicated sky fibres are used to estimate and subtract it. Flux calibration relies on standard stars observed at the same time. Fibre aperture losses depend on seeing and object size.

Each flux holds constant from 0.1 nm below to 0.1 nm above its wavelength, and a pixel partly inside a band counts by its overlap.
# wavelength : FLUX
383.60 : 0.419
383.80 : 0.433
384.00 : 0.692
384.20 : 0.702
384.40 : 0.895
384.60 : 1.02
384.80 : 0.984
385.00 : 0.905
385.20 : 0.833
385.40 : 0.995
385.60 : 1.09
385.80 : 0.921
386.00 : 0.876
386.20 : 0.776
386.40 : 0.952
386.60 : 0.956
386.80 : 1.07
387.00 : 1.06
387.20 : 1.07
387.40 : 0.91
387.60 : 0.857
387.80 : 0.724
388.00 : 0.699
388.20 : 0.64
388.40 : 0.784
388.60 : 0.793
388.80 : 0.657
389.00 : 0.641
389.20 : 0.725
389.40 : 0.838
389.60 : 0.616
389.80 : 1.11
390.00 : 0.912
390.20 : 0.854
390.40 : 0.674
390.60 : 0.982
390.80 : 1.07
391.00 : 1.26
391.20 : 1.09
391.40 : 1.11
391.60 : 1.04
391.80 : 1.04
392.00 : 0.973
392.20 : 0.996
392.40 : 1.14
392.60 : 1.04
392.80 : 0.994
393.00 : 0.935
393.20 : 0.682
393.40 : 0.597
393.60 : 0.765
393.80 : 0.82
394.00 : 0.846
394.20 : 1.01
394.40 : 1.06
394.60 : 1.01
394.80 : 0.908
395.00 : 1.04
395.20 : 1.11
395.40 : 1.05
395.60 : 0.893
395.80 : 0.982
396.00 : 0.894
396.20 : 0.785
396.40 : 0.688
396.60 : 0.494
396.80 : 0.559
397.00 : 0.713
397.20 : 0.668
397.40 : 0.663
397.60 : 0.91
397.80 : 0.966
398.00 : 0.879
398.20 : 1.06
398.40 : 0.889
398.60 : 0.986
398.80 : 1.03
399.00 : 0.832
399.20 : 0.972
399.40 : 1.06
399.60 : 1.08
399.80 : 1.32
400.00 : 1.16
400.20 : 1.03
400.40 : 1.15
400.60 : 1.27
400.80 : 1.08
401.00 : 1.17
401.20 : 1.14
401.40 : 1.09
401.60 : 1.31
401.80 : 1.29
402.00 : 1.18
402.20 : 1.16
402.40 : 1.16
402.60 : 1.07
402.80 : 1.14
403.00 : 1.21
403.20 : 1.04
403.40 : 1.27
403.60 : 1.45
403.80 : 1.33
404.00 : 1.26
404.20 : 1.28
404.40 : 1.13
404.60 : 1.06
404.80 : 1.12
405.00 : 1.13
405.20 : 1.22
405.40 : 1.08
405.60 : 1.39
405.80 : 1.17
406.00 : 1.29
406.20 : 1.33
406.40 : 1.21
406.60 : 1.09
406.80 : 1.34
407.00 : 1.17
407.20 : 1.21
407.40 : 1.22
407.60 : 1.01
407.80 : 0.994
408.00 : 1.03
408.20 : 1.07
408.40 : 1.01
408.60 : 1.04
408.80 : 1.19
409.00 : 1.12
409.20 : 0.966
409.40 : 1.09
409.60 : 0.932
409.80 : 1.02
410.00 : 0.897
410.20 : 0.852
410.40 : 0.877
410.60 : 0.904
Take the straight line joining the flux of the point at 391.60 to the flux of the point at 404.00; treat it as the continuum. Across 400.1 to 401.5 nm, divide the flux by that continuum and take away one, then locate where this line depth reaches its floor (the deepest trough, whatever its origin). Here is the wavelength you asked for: 400.20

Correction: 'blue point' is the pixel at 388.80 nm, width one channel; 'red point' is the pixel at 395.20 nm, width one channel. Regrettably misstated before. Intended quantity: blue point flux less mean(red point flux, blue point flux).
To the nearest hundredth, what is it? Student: -0.23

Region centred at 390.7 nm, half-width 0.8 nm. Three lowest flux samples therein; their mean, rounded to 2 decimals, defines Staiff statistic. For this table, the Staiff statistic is 0.81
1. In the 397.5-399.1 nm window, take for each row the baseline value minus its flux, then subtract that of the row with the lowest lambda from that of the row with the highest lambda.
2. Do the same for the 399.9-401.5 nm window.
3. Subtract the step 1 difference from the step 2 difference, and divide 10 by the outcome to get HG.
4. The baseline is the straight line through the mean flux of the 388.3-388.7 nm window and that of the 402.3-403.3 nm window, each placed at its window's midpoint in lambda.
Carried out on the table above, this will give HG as -1250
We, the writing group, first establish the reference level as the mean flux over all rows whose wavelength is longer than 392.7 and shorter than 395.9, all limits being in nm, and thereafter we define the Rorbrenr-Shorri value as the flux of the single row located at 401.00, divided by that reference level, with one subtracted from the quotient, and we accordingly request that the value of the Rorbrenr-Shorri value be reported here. 0.27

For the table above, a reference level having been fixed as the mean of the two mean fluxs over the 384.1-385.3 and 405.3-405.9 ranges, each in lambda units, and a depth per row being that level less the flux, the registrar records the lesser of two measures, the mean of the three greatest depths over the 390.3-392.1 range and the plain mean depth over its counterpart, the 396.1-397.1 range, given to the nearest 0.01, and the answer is 0.18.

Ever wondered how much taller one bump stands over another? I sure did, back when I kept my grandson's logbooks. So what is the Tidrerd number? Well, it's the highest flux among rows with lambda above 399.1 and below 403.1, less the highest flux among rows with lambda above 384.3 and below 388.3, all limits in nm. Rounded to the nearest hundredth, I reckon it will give 0.23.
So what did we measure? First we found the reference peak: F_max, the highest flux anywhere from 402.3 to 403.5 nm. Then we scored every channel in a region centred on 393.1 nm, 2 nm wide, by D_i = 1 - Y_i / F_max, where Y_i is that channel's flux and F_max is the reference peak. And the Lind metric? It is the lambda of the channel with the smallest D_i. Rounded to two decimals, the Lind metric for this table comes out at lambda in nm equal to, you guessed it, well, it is 392.40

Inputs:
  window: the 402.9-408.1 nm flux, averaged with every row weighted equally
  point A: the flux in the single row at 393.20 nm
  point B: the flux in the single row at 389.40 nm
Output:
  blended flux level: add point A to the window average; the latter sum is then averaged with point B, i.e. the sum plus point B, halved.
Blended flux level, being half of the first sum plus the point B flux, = 1.36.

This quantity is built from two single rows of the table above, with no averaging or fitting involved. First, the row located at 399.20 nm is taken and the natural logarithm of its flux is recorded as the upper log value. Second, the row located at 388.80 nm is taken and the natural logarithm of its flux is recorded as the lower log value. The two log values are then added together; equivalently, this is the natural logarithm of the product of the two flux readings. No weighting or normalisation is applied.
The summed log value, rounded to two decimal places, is -0.45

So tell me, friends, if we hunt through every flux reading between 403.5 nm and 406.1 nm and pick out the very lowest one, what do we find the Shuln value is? 1.06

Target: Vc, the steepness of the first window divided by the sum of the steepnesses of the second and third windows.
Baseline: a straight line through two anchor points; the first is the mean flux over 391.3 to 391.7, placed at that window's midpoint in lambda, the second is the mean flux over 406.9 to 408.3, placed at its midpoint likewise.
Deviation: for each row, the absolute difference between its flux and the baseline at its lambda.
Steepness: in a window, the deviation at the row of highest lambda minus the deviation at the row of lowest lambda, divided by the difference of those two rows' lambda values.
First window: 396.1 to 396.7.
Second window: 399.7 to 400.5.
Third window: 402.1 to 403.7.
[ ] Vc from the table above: -9.2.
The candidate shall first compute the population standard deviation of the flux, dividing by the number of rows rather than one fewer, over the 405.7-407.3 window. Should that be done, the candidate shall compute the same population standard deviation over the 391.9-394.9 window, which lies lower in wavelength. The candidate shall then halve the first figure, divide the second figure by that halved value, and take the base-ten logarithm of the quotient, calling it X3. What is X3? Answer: 0.55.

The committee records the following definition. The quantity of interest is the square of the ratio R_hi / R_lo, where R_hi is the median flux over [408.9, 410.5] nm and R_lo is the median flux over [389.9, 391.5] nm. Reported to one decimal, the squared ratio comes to 0.9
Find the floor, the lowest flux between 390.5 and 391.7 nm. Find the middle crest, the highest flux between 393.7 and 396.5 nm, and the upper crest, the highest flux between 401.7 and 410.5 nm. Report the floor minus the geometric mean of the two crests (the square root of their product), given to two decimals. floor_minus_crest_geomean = -0.29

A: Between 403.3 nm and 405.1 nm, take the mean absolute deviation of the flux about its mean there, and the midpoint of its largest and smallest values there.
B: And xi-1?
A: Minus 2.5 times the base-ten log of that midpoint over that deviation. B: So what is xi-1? -2.72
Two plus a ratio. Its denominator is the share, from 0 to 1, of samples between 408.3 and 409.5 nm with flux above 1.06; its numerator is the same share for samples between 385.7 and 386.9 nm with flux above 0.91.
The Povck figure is 3.33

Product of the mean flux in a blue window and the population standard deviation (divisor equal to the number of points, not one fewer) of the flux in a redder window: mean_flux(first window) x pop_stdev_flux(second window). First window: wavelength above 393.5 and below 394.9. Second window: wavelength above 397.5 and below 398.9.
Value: 0.060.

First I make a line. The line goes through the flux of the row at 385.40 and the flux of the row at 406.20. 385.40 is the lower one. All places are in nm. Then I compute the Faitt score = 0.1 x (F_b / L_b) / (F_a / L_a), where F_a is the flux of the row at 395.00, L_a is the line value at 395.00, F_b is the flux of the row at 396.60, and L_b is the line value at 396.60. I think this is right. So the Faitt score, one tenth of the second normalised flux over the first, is 0.046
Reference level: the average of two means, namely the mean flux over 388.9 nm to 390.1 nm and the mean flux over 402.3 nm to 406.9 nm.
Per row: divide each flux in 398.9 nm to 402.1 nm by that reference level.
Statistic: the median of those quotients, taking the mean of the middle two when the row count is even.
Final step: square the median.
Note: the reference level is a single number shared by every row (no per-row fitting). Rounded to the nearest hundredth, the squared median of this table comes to 1.29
